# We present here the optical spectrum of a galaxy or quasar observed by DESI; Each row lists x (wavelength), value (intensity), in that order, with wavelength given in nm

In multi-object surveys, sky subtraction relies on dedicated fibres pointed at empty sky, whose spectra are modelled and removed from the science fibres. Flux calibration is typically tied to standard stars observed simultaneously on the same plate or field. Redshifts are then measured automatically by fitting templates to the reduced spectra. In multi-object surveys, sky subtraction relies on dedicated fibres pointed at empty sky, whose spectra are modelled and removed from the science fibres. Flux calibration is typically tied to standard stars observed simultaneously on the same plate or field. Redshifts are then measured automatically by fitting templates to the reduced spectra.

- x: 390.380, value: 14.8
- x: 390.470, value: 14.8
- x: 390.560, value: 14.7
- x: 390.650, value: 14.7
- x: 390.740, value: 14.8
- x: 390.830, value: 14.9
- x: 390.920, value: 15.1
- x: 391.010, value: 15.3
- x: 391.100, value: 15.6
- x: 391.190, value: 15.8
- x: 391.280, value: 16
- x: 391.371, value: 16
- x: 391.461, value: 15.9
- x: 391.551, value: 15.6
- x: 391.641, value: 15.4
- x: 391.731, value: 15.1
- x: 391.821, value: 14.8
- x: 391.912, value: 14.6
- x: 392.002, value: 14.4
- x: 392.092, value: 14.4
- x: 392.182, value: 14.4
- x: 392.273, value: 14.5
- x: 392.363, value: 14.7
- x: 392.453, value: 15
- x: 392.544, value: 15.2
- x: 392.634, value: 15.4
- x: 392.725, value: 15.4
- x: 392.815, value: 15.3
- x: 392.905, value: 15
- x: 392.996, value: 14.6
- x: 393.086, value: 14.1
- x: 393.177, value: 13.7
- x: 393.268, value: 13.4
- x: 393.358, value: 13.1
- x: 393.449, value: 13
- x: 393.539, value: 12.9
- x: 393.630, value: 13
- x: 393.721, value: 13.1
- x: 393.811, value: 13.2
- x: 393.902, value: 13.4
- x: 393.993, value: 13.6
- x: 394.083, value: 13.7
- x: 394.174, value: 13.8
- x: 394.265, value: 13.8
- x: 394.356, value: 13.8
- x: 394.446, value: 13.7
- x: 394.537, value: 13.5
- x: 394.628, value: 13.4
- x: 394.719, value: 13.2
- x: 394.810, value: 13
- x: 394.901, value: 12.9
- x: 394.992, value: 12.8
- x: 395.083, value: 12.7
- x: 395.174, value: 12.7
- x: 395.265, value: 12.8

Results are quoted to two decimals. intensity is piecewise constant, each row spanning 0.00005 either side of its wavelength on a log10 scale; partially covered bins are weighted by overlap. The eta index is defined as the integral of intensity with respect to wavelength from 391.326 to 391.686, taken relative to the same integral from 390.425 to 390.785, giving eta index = 1.07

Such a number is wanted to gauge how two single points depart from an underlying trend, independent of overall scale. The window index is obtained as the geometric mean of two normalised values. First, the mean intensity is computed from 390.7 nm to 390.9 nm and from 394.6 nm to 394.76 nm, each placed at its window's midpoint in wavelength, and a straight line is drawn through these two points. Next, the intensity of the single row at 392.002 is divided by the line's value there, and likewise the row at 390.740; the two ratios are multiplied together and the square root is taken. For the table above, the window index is 1.00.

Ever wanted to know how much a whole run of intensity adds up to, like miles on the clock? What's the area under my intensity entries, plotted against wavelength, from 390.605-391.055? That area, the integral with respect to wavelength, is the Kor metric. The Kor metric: 6.7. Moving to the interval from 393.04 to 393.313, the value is 3.7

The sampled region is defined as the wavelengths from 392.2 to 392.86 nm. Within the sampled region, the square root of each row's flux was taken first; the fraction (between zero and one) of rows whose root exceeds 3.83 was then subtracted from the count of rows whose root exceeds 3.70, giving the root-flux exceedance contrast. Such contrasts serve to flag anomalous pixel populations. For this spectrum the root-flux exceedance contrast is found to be 6.1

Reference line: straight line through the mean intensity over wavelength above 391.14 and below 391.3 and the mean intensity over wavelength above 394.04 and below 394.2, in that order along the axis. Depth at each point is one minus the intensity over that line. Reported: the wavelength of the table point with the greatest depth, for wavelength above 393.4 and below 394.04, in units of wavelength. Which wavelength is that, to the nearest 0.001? 393.539 nm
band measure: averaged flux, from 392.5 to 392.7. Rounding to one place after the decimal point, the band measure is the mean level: 15.3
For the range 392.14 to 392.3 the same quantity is 14.4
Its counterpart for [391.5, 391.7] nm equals 15.5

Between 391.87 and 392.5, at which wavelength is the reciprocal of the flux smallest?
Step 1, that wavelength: 392.453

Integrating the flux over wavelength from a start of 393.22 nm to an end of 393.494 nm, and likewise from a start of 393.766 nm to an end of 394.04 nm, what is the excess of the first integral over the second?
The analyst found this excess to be -0.07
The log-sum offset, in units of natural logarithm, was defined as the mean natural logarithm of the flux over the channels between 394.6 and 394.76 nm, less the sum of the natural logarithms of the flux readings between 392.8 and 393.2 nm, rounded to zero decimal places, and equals -11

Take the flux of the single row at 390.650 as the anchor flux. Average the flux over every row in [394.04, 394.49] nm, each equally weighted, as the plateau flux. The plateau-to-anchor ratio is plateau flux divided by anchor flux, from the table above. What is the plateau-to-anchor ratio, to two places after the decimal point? 0.94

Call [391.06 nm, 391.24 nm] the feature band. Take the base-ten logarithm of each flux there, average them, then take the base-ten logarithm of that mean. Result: 0.078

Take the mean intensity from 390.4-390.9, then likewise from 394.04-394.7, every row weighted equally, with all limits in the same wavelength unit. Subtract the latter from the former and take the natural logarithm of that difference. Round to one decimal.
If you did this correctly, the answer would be 0.1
